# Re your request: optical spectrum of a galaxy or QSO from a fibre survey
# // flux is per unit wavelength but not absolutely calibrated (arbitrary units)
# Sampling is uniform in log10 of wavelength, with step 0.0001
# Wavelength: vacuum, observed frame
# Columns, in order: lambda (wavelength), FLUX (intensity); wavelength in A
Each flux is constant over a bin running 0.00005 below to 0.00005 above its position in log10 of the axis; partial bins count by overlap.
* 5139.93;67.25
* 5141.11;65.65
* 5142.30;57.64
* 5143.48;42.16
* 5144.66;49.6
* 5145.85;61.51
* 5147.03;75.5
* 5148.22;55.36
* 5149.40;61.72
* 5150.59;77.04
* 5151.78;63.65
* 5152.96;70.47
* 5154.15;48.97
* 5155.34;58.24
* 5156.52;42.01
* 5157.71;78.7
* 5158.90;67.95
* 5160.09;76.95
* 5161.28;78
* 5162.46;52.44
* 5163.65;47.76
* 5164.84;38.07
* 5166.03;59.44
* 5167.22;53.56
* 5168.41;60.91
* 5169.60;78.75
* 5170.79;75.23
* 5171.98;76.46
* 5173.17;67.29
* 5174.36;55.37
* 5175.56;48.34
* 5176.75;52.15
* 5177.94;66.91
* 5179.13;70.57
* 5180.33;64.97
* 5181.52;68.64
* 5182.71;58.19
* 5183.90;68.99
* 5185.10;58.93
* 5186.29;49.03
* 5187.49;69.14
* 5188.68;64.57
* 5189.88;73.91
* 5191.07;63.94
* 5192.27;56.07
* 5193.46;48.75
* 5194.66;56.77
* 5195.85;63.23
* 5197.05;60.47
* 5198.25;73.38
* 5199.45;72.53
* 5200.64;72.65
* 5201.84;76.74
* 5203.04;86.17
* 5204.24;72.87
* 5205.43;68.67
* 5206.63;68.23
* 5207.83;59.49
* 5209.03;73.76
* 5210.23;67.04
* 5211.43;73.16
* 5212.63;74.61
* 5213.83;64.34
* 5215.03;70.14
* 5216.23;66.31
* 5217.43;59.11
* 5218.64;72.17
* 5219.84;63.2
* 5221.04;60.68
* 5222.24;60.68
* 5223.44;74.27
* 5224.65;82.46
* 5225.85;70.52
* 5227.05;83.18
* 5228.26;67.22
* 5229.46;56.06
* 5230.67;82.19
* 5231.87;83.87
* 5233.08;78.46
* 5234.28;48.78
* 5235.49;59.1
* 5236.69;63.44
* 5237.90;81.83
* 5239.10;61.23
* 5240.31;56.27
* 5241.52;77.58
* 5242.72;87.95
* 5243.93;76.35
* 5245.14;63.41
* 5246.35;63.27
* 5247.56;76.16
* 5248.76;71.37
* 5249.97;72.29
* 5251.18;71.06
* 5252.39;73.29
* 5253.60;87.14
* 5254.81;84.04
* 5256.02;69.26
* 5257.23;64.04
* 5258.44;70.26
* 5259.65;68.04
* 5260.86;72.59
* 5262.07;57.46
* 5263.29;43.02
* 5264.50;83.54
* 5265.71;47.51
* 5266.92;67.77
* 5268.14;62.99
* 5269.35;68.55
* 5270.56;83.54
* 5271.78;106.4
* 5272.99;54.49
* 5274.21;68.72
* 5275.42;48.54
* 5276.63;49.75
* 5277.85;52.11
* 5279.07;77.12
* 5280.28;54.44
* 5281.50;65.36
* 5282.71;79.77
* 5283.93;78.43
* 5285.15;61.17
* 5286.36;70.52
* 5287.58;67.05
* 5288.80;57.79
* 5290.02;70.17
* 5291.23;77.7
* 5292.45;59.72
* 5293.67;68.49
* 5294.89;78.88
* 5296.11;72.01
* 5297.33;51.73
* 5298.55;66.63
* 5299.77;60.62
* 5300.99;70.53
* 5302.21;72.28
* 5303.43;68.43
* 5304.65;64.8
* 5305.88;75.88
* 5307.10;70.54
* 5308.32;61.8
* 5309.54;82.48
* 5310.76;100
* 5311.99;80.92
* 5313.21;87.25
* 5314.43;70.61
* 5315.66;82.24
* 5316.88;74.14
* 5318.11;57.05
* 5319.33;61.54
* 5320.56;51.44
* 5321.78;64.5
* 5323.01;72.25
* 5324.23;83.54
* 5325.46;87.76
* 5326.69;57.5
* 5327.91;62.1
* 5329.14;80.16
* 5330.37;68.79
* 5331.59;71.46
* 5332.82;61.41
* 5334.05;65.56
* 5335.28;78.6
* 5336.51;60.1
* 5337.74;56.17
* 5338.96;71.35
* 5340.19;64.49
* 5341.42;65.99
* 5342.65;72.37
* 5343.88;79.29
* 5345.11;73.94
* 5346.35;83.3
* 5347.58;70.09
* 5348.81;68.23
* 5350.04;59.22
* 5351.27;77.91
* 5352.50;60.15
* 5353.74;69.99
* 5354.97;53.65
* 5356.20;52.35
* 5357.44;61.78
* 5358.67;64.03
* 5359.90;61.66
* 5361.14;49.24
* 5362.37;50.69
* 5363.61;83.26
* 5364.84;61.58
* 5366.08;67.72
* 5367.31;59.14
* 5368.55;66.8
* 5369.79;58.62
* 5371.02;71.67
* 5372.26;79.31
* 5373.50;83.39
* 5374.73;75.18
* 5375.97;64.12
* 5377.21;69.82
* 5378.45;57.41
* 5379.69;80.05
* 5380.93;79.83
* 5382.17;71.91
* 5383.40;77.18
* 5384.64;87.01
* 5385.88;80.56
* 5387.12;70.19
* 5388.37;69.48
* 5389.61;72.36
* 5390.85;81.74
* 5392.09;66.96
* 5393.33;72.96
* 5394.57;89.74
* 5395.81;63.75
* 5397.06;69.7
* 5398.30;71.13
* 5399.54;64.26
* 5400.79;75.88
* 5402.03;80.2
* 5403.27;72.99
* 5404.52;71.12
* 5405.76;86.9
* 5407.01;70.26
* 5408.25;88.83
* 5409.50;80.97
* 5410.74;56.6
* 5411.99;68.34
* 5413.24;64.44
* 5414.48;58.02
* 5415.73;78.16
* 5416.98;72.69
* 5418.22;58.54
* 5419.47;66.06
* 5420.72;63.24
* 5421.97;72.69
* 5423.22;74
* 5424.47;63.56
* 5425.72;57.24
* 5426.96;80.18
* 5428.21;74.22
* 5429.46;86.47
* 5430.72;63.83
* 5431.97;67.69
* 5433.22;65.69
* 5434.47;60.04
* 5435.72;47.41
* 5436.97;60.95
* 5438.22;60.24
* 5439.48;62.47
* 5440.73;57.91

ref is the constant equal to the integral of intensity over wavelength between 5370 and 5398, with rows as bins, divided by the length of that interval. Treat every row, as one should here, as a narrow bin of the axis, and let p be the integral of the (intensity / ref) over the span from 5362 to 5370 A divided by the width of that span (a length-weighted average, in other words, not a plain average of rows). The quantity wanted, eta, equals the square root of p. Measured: 0.934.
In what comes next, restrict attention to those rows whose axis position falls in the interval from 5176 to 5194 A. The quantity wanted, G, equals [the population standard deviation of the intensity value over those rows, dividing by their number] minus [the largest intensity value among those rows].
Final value -66.2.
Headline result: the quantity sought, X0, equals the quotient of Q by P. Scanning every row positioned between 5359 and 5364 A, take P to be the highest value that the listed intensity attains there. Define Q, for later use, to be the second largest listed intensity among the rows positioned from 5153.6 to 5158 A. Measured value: 0.70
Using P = 83.26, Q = 58.24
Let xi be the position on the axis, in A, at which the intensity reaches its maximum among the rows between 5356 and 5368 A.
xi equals 5363.61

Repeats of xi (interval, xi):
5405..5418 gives 5408.25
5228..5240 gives 5231.87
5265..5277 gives 5271.78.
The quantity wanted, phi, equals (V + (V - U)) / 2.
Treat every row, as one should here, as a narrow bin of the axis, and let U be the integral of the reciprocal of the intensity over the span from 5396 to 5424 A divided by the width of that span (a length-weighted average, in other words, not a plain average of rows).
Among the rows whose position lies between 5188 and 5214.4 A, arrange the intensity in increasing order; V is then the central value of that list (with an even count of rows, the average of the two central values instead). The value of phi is 68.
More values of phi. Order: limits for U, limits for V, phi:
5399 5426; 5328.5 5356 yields 69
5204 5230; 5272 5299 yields 67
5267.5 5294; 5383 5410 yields 73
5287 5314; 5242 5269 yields 71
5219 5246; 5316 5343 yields 66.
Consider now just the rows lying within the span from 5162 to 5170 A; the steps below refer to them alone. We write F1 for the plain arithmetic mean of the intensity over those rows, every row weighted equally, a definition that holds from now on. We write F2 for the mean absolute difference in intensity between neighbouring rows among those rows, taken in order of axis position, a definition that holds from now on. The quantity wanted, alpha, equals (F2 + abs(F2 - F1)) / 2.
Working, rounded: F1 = 56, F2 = 11.1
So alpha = 27.9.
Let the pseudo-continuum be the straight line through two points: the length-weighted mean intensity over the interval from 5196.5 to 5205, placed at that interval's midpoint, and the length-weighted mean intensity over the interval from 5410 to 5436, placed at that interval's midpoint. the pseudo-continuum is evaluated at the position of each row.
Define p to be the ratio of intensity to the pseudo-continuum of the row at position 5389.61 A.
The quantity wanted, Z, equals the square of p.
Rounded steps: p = 1.07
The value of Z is 1.1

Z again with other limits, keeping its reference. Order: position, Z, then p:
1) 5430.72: 0.9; 0.96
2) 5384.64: 1.6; 1.28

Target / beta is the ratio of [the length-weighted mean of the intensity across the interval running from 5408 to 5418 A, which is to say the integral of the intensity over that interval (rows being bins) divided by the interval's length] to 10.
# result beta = 6.98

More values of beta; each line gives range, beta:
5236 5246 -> 7.07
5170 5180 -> 6.43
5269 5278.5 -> 6.65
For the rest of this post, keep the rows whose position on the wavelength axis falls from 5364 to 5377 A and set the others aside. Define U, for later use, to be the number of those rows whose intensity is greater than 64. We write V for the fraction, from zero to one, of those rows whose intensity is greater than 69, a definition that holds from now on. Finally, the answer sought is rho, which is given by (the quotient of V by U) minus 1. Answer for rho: -0.943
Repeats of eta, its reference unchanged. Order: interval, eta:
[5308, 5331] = 0.994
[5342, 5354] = 0.982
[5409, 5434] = 0.962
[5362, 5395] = 0.988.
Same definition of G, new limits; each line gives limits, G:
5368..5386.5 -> -78.5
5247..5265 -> -76.6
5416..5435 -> -78.5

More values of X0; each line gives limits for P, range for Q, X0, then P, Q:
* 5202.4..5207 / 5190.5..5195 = 0.66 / 86.17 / 56.77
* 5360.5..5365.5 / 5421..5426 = 0.87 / 83.26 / 72.69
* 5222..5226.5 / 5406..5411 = 0.98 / 82.46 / 80.97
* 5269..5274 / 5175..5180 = 0.63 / 106.4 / 66.91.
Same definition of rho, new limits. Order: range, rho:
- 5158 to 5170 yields -0.925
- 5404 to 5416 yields -0.925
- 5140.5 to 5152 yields -0.933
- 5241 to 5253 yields -0.900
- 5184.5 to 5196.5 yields -0.933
